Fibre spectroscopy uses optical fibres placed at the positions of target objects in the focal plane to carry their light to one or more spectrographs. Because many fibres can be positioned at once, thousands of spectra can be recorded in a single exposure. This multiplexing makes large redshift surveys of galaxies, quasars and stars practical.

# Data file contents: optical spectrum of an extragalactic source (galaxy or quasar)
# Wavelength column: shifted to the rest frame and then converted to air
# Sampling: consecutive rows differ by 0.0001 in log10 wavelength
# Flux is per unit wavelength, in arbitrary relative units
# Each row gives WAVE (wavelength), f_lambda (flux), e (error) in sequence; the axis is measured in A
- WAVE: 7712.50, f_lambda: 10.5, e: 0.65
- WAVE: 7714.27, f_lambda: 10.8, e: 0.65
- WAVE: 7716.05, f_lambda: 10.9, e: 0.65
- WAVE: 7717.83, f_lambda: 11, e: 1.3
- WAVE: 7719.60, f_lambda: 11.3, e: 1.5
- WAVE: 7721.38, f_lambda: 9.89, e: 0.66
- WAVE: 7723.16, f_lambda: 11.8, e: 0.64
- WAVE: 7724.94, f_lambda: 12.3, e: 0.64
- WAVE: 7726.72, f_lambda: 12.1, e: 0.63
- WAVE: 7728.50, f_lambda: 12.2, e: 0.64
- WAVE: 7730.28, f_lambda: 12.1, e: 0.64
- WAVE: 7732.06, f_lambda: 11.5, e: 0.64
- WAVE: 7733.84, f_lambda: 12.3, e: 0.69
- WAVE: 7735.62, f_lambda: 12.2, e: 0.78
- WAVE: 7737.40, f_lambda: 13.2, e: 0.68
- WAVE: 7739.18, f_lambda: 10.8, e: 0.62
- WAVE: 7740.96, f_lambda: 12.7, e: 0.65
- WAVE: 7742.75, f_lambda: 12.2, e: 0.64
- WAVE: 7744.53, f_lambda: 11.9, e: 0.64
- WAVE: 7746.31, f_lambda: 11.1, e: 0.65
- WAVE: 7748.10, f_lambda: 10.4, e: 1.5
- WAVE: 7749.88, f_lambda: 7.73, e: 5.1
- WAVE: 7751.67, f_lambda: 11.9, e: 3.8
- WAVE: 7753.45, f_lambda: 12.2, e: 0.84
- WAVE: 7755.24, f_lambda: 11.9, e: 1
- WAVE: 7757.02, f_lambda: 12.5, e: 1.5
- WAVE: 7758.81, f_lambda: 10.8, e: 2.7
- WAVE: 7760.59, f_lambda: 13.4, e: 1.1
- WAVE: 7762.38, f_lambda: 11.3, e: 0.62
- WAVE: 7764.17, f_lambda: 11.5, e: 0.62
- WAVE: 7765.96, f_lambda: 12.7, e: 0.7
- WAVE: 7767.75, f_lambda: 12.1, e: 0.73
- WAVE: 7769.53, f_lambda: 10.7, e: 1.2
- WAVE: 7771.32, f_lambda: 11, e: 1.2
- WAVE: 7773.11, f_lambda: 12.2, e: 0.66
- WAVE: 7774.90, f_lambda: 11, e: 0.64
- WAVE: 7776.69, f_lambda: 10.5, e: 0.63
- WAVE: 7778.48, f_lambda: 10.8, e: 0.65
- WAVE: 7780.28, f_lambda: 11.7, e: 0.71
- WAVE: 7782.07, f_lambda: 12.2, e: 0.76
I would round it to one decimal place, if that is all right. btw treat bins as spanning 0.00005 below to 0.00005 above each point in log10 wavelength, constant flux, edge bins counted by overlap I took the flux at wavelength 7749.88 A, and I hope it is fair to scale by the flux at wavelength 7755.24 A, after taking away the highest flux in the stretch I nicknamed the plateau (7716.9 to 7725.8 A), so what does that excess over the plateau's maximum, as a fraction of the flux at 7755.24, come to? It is -0.4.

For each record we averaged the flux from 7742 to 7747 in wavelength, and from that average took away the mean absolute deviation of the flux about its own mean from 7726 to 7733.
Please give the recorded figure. 11.5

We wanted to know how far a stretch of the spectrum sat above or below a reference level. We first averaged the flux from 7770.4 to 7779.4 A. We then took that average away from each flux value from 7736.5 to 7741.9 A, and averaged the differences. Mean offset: 1.1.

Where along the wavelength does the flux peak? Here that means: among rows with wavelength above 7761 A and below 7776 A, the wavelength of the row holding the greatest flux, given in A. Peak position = 7765.96 A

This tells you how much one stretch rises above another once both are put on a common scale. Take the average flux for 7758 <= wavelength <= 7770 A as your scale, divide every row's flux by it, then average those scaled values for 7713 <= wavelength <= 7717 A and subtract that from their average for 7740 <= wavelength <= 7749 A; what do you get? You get 0.07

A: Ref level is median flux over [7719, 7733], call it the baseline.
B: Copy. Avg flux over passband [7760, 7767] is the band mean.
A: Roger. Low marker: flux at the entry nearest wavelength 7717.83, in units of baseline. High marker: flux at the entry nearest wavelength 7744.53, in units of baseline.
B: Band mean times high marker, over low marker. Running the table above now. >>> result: 13.2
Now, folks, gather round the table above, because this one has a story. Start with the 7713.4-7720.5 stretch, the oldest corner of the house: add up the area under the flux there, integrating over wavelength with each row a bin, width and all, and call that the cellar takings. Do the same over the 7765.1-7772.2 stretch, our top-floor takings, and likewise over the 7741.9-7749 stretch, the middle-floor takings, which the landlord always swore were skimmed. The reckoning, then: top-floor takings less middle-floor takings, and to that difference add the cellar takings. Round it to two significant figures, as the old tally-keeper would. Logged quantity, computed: 80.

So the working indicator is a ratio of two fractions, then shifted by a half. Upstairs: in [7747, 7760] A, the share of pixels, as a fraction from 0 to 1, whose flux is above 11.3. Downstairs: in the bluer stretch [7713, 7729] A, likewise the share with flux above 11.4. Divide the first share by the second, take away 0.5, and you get 0.79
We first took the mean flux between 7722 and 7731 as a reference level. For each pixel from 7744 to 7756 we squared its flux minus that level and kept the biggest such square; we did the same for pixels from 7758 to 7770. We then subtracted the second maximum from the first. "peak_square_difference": 17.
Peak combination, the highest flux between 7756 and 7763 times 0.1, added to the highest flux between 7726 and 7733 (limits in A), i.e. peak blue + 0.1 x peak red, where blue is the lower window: 13.5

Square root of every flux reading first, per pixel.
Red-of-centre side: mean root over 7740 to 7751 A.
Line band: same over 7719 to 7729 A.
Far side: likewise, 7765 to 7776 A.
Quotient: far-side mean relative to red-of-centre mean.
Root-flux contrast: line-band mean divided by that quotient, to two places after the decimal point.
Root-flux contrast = 3.30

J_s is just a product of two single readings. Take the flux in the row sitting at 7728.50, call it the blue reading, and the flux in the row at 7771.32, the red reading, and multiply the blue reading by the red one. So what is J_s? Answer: 134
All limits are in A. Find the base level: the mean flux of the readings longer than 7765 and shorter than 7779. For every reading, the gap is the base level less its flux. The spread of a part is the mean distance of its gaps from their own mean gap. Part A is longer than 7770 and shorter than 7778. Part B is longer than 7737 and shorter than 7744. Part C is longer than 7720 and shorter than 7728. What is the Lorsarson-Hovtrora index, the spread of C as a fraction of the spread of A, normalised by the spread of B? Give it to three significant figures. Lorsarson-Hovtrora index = 2.20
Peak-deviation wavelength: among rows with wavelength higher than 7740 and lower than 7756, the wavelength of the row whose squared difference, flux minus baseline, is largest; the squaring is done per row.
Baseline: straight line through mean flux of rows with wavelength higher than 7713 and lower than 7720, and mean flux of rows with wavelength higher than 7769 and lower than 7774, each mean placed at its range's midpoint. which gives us 7749.88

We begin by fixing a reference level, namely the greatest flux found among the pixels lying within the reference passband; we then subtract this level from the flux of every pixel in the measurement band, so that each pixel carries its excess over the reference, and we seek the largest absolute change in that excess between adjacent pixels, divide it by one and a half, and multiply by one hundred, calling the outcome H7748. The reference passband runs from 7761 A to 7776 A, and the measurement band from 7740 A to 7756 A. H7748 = 278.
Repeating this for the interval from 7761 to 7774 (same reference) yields 93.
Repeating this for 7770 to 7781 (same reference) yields 80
